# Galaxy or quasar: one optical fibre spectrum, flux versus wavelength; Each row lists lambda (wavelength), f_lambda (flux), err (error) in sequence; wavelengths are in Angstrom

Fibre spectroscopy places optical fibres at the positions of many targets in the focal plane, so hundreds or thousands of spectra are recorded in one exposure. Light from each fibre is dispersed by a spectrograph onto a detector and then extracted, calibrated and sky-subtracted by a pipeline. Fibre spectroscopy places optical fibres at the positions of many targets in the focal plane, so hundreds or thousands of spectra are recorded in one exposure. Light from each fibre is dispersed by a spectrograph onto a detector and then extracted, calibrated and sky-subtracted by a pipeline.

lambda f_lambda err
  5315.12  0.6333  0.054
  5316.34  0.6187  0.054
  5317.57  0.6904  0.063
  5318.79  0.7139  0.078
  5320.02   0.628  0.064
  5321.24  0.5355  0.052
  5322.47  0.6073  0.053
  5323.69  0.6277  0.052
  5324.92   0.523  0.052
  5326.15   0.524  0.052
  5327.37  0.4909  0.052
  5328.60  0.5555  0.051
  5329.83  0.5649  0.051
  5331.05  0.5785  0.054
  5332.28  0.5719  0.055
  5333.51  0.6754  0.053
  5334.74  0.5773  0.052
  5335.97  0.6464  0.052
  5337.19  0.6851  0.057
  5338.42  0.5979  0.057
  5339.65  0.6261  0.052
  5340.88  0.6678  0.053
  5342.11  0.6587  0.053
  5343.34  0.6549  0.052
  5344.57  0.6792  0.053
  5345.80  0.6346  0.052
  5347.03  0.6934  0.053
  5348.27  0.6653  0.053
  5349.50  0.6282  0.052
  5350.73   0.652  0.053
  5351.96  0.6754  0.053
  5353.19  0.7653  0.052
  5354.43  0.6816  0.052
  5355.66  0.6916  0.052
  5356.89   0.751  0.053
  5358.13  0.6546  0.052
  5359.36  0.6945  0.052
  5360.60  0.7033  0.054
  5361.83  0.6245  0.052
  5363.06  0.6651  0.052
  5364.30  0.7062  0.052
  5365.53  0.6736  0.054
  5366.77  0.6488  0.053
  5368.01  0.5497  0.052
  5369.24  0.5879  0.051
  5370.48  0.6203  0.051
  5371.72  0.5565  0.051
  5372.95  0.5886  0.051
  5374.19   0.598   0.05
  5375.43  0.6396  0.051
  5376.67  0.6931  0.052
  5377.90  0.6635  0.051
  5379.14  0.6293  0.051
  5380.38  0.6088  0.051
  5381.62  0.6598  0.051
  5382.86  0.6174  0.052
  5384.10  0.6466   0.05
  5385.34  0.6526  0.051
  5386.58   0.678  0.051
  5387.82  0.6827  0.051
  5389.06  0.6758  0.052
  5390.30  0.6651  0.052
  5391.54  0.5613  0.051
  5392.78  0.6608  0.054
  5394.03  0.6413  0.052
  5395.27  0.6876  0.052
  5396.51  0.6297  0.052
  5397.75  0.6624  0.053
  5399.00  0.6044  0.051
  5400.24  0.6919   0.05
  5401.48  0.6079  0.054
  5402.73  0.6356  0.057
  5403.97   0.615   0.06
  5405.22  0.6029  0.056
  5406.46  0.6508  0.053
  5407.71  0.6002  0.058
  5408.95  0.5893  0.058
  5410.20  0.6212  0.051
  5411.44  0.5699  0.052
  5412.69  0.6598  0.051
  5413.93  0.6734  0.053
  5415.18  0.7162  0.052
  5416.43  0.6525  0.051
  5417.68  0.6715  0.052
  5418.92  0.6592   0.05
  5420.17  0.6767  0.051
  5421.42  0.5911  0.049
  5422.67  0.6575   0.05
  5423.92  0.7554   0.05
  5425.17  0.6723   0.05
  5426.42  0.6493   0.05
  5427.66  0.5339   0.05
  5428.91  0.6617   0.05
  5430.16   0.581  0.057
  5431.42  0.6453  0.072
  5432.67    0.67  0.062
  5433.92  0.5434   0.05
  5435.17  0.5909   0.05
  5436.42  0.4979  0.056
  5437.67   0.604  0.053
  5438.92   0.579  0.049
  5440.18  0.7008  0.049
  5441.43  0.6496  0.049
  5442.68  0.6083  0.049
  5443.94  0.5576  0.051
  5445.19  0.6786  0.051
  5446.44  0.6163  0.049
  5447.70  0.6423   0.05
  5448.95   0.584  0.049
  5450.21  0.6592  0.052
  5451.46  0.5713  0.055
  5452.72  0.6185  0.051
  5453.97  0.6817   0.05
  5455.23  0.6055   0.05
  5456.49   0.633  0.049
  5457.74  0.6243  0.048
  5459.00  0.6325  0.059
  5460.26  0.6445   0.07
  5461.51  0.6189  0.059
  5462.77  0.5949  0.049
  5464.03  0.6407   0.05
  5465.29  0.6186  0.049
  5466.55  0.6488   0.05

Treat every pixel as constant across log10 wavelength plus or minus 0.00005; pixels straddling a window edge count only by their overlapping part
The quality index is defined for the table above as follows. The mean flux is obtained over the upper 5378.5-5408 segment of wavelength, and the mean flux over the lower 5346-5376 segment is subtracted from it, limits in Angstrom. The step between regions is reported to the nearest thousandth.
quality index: -0.014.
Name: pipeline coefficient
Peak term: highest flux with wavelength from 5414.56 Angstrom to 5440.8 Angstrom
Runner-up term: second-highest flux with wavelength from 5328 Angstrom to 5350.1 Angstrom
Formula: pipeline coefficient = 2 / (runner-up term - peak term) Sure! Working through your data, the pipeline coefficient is -28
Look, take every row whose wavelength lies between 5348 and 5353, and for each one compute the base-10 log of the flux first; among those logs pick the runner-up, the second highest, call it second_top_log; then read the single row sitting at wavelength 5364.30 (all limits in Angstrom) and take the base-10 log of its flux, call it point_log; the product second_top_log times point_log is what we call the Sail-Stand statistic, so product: 0.027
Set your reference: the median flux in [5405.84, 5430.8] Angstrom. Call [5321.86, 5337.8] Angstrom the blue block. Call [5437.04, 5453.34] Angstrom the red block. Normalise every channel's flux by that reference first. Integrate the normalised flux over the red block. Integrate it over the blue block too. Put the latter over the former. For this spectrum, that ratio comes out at 0.925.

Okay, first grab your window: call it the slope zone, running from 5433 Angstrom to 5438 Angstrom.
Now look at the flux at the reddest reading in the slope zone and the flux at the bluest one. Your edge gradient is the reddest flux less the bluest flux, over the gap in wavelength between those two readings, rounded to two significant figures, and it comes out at 0.016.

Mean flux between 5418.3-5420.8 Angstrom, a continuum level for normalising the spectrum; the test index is 0.668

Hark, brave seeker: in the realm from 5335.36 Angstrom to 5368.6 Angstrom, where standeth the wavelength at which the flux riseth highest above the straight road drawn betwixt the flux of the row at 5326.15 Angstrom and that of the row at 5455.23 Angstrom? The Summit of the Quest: 5353.19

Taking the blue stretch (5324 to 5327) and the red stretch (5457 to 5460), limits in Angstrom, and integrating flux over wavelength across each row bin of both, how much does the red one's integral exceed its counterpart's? 0.30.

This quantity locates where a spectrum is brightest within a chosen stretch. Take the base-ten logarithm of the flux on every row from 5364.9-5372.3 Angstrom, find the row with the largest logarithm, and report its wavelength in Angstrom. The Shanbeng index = 5365.53 Angstrom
